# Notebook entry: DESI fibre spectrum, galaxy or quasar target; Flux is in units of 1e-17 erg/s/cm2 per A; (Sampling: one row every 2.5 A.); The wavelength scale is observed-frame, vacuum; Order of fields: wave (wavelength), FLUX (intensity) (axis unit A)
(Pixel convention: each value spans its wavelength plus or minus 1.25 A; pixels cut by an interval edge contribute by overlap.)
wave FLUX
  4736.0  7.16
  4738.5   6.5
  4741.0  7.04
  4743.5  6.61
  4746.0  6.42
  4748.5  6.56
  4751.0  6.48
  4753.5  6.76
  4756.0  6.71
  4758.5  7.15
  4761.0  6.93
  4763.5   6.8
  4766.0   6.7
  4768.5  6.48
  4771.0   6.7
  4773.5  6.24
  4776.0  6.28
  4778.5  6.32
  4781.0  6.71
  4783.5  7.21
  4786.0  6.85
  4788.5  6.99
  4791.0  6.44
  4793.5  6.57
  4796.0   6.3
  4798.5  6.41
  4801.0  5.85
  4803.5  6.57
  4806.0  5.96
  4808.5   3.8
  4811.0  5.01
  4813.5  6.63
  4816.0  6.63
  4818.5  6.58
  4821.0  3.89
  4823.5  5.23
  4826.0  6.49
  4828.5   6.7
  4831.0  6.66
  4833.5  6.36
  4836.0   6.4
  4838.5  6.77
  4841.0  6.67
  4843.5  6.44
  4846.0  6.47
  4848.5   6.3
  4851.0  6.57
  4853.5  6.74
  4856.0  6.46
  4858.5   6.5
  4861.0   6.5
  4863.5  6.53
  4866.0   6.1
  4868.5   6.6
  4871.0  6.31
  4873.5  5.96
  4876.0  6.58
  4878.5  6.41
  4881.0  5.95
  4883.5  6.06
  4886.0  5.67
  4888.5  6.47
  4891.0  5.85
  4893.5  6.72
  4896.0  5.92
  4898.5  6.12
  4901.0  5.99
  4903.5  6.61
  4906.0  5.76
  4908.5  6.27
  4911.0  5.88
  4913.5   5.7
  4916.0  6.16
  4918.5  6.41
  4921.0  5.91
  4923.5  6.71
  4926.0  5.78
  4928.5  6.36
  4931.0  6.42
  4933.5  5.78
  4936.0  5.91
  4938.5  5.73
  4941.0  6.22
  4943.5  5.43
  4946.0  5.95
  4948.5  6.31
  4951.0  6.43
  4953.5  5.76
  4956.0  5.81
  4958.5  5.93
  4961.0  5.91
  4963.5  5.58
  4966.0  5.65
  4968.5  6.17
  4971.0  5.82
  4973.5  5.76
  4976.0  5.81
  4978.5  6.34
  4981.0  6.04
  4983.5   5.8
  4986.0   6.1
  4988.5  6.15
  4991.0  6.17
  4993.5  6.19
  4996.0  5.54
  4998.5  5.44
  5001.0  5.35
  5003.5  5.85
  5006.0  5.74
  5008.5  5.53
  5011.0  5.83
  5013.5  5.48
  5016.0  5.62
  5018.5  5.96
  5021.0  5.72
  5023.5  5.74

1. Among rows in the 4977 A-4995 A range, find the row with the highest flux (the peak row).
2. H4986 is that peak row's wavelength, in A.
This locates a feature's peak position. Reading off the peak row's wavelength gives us 4978.5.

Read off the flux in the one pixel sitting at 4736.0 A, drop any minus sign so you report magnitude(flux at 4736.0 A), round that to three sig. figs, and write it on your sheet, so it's 7.16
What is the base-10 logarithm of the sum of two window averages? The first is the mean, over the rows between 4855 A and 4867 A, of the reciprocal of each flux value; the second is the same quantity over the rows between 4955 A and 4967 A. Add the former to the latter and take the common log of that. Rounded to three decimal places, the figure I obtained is -0.483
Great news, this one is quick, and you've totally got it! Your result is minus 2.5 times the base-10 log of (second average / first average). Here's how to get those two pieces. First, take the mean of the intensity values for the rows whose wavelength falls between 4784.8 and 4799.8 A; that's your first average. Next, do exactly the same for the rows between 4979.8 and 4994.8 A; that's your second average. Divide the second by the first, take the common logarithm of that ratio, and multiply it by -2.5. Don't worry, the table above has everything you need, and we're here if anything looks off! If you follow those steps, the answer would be 0.089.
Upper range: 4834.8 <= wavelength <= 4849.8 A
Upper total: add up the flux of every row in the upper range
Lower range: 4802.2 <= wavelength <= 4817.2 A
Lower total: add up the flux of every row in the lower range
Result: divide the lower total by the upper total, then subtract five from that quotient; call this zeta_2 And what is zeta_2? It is -4.11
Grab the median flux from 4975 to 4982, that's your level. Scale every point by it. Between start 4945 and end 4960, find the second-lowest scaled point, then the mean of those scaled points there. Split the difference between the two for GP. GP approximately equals 0.980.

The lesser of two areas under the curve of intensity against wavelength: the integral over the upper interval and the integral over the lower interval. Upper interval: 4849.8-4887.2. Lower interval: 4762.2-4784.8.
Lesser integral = 149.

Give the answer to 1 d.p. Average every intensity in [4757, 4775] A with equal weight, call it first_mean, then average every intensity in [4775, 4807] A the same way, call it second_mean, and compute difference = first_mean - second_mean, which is 0.2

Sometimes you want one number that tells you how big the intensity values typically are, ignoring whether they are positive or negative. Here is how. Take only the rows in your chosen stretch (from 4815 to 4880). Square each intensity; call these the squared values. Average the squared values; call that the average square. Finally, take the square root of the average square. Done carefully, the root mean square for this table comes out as 6.4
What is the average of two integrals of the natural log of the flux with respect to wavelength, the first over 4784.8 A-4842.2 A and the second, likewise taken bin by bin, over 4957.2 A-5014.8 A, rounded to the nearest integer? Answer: 103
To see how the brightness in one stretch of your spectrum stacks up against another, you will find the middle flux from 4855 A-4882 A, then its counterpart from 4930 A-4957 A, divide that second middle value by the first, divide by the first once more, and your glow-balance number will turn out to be 0.142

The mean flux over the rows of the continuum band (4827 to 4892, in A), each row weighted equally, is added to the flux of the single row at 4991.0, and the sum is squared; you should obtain 158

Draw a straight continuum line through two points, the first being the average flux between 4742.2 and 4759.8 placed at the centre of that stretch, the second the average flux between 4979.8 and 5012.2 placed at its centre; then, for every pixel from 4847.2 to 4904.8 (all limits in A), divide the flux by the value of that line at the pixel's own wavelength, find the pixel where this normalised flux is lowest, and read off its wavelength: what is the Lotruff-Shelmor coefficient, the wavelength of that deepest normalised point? 4886.0 A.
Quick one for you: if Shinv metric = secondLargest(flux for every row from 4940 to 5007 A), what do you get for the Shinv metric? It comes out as 6.34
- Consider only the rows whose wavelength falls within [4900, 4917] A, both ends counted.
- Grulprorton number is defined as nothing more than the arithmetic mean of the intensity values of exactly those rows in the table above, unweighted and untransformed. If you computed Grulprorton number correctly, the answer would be 6.05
